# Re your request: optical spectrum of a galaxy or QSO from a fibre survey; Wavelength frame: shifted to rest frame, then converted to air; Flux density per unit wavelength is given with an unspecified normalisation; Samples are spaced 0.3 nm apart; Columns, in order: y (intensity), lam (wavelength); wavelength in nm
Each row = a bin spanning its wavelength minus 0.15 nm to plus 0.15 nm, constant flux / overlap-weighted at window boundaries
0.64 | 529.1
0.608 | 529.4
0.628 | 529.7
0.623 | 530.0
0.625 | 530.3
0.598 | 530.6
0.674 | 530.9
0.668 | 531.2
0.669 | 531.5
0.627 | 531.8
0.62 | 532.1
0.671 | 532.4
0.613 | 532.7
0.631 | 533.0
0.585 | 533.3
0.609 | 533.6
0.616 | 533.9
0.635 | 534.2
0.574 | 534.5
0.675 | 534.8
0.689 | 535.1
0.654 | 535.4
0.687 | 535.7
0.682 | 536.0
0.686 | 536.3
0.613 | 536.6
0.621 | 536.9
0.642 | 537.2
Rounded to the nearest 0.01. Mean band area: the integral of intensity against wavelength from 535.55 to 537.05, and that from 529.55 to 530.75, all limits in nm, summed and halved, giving 0.86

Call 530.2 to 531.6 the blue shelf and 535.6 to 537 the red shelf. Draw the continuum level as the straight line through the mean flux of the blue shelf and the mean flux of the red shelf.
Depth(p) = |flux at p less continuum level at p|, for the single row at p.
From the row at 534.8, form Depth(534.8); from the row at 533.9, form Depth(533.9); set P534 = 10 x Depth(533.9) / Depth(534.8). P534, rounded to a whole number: 18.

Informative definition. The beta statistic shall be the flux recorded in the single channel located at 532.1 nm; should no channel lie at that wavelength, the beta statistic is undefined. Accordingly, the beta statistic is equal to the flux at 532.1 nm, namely 0.62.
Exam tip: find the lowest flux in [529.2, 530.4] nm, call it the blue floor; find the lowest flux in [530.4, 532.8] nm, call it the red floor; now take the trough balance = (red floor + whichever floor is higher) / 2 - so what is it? 0.603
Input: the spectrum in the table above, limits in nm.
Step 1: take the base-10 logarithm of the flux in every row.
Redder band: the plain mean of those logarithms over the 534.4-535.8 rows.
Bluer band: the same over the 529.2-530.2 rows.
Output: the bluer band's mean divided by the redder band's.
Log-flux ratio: 1.13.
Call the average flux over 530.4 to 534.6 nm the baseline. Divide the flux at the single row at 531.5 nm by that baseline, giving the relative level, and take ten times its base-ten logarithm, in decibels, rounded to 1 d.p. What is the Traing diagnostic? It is 0.3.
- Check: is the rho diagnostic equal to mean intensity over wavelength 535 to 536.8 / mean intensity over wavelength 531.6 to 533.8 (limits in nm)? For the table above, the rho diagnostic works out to 1.07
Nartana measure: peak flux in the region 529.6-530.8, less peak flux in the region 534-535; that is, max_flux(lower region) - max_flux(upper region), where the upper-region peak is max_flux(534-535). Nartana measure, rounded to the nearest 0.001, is -0.047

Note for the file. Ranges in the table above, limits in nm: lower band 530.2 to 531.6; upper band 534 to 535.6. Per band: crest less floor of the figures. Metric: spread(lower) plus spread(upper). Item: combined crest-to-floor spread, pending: 0.191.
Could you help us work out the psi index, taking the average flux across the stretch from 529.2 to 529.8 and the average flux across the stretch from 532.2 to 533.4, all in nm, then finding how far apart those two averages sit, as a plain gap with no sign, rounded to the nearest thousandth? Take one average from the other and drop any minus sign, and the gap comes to 0.007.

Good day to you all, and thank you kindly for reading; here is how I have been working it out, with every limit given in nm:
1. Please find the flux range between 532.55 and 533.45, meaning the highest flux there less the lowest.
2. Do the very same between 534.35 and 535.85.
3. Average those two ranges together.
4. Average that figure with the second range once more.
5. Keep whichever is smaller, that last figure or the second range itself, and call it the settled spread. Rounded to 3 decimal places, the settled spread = 0.098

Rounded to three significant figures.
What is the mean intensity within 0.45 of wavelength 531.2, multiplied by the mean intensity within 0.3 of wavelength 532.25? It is 0.433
